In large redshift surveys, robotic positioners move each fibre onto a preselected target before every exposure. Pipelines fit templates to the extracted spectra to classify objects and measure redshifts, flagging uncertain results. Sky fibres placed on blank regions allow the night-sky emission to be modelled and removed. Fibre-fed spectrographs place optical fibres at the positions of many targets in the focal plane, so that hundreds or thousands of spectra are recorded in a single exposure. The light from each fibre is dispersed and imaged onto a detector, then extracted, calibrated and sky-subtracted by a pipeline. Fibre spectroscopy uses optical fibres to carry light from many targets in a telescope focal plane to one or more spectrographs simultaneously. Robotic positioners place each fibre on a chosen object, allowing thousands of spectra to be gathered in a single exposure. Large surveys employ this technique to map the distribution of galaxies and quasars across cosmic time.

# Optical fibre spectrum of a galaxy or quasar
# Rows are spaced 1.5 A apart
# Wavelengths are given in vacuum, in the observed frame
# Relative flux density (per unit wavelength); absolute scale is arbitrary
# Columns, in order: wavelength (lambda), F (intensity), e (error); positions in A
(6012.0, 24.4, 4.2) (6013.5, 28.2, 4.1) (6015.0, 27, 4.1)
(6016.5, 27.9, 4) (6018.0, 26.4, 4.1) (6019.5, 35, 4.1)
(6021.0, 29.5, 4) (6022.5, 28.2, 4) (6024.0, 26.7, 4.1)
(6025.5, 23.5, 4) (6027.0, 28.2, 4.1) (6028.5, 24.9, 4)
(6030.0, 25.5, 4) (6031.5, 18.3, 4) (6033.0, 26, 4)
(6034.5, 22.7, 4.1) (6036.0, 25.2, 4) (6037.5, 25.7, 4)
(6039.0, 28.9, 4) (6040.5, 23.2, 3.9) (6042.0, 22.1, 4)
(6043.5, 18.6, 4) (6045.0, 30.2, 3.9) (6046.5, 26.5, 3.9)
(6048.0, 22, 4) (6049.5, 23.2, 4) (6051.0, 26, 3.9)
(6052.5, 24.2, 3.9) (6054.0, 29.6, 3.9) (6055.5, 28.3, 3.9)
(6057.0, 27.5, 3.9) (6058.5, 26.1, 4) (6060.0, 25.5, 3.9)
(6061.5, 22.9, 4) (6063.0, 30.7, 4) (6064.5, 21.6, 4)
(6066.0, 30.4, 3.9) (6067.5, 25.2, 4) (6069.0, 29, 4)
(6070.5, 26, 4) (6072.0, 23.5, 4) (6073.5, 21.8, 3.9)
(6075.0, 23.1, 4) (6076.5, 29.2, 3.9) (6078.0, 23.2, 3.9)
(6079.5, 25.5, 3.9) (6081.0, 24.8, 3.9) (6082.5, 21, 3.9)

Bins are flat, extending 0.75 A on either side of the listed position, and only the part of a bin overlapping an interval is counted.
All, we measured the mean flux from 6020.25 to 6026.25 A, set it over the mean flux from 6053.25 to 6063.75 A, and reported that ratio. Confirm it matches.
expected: 0.99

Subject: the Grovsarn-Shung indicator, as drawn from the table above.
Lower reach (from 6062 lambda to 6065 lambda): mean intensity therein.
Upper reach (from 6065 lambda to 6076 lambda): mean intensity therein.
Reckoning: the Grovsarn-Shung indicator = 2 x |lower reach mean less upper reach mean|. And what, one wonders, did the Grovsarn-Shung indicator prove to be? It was 1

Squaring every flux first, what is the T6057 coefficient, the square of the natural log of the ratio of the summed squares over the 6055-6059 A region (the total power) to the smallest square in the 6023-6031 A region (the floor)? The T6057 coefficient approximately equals 2.0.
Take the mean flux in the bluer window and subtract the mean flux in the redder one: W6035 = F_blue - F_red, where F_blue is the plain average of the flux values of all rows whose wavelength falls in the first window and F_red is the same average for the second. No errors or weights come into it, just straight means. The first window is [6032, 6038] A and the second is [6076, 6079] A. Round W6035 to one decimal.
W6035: -1.3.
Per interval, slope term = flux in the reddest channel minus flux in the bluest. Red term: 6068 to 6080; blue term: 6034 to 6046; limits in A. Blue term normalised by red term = -2.1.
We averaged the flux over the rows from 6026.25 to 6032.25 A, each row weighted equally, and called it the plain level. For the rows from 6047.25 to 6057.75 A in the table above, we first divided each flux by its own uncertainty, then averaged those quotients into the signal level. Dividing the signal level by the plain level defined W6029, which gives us 0.272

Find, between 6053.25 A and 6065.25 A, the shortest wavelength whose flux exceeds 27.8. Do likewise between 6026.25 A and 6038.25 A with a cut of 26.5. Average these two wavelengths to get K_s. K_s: 6040.5 A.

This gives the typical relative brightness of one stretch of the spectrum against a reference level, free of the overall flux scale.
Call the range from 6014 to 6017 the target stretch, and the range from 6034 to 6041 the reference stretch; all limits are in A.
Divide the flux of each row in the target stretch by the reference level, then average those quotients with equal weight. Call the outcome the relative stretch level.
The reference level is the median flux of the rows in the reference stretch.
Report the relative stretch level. 1.09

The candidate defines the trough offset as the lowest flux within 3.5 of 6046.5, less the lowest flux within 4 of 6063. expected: -3.0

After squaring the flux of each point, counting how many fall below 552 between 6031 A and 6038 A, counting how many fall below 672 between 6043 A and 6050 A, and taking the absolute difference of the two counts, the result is 1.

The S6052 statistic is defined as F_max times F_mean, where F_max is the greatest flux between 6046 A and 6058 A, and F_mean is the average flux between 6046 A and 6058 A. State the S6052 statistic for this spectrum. 767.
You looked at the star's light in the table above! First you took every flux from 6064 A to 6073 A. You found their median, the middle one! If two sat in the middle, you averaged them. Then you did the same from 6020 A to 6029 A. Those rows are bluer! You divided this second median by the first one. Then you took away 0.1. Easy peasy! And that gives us 0.97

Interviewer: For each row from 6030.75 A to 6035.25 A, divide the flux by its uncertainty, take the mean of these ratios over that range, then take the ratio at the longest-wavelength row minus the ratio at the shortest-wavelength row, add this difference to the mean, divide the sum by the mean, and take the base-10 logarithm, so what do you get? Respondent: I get 0.07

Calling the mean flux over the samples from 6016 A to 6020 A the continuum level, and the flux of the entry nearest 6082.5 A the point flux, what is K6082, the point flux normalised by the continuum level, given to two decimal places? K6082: 0.71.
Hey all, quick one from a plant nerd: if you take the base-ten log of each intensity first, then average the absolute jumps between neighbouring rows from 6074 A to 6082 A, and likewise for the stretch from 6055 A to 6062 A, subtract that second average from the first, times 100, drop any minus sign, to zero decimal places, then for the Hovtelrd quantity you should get 4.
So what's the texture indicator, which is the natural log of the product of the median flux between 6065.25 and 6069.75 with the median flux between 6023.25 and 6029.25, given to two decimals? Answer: 6.62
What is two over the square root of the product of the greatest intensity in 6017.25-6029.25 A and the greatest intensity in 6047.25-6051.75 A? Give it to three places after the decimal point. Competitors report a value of 0.066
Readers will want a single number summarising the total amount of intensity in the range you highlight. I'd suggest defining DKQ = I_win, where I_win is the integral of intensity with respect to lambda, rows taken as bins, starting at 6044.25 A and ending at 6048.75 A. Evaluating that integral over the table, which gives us 118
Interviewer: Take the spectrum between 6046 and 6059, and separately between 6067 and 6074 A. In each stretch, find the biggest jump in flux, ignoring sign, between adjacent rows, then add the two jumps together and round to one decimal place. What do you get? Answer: 9.2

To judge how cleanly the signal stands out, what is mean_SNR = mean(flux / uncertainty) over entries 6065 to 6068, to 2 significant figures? 7.0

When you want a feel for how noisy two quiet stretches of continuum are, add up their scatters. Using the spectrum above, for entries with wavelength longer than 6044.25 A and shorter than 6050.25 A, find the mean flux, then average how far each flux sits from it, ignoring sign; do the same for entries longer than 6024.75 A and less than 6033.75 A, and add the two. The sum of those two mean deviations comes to 5.2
